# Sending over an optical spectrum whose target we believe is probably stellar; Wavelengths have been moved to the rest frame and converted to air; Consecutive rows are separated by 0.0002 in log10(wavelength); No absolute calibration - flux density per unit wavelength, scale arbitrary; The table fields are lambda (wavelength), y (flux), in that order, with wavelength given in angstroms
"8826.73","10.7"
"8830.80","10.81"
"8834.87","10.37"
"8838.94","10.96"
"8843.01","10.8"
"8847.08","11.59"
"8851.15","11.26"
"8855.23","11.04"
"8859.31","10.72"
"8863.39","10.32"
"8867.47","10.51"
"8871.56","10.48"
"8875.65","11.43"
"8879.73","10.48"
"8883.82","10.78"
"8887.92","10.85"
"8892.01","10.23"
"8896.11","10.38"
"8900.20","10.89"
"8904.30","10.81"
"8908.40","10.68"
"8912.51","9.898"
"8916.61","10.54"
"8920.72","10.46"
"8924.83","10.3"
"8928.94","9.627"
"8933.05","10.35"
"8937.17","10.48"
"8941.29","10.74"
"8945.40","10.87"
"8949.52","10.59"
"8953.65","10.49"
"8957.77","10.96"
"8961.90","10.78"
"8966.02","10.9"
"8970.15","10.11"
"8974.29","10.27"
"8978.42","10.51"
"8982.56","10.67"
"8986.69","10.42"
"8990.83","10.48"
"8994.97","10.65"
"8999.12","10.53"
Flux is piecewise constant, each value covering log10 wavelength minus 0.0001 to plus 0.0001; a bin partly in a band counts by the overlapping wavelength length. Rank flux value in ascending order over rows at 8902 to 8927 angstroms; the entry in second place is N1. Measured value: 10.3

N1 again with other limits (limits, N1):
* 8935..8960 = 10.49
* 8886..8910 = 10.38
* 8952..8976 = 10.27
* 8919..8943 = 10.3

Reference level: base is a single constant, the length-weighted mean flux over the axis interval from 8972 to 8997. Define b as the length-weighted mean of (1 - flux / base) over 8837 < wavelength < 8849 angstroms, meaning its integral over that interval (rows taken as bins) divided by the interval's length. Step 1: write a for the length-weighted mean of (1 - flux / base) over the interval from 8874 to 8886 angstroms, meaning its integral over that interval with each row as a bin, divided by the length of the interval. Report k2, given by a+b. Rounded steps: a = -0.036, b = -0.059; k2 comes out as -0.095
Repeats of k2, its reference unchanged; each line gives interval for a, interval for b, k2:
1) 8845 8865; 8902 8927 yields -0.043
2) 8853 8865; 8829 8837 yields -0.030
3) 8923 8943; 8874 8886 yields -0.017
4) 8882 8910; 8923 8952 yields -0.009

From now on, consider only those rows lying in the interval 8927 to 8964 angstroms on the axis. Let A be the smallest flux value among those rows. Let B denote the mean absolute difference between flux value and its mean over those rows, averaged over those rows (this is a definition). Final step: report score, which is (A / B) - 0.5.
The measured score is 35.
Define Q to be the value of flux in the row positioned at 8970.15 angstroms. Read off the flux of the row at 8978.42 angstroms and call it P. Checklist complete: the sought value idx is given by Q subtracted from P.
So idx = 0.4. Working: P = 10.51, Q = 10.11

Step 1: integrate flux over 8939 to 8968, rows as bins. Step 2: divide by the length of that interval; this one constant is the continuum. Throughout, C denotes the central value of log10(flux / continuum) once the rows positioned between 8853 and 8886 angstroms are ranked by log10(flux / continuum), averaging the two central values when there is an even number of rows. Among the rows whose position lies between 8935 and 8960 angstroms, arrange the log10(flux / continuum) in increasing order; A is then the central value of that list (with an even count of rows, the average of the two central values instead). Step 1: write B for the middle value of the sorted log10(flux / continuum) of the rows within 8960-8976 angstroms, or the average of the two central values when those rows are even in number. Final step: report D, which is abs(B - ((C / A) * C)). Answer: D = 0.001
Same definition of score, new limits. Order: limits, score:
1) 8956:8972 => 35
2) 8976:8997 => 114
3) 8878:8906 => 44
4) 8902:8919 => 33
